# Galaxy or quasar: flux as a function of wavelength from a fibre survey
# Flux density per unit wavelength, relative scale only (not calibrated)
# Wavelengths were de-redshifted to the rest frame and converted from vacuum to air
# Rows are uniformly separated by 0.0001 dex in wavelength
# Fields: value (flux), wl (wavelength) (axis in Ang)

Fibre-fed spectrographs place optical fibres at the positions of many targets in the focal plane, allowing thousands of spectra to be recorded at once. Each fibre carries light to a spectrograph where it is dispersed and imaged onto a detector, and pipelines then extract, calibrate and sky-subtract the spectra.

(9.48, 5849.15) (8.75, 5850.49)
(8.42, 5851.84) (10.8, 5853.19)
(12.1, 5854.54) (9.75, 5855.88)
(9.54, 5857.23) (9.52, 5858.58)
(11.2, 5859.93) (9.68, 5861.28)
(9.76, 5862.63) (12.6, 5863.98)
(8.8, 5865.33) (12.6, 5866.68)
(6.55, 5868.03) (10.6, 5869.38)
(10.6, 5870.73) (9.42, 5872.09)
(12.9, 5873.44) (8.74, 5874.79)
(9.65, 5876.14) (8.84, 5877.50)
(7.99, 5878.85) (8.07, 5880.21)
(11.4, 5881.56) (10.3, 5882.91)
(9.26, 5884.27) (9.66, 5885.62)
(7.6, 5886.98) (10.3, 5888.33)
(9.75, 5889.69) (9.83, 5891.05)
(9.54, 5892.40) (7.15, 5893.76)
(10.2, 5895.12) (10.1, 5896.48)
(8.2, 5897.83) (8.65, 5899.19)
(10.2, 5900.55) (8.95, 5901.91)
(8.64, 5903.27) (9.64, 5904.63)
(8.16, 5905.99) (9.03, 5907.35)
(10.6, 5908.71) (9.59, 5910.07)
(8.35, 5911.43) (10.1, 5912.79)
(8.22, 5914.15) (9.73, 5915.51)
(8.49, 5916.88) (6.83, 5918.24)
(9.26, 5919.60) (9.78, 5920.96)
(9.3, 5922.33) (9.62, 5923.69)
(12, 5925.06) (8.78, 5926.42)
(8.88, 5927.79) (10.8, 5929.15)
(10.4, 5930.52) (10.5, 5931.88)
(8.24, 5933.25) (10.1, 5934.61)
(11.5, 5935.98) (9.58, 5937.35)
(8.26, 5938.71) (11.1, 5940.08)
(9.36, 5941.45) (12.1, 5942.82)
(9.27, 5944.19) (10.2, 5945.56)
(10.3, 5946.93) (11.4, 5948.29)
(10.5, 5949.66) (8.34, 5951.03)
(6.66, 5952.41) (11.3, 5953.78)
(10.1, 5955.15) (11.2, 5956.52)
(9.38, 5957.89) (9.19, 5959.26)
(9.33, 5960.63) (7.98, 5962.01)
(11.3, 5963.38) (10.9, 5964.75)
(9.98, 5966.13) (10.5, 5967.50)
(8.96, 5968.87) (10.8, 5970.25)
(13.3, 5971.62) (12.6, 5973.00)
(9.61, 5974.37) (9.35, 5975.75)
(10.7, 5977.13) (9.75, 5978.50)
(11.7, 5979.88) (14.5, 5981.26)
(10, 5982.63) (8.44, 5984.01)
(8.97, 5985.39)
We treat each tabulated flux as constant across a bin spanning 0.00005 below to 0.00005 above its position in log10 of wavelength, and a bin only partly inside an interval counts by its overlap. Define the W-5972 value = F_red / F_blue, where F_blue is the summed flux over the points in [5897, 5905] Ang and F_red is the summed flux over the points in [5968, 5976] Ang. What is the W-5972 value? 1.19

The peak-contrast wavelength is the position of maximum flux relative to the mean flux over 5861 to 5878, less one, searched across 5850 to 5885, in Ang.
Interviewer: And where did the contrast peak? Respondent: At 5873.44 Ang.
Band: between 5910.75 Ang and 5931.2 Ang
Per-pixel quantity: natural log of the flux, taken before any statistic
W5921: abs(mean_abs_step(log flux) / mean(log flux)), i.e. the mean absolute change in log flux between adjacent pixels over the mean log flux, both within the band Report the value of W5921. 0.0686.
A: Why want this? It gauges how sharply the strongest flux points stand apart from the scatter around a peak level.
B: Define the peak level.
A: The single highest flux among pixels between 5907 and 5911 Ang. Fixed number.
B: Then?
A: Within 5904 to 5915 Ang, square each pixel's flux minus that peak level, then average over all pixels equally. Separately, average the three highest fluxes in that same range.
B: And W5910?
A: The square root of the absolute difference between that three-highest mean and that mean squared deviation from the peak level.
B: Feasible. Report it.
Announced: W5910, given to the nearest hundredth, 2.73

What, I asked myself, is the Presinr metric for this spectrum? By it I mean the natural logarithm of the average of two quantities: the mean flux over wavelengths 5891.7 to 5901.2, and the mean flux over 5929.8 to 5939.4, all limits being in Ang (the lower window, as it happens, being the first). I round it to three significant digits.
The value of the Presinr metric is 2.25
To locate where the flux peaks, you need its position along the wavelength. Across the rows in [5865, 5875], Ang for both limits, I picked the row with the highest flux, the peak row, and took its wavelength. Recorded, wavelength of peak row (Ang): 5873.44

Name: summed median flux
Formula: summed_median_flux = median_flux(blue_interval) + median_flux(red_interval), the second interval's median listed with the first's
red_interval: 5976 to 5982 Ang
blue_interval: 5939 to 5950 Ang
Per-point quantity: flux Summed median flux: 21.6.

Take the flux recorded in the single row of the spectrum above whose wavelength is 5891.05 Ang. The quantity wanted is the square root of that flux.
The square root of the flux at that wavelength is 3.14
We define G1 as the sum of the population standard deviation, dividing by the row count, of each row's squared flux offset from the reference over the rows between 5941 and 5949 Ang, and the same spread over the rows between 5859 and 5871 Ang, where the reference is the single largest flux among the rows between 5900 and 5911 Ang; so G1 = 5.7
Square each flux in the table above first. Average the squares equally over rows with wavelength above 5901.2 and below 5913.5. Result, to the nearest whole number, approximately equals 86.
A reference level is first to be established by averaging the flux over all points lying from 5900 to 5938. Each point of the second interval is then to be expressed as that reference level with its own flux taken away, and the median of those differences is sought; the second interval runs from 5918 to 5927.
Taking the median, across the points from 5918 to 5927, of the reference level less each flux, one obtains 0.17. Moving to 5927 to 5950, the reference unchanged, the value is -0.83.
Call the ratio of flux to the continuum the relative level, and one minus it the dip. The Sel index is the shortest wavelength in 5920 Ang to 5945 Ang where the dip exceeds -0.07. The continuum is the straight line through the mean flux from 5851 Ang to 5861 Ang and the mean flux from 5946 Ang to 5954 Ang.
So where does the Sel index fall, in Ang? 5920.96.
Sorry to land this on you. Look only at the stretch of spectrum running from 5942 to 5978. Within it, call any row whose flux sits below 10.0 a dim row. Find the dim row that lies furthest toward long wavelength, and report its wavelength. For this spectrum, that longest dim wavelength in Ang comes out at 5975.75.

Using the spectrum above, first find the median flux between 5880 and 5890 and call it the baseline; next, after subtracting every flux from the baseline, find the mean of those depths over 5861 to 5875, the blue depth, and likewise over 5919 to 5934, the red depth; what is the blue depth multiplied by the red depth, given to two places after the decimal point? 0.04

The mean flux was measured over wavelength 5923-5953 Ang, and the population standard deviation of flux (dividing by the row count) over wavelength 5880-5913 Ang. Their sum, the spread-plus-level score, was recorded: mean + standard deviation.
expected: 10.9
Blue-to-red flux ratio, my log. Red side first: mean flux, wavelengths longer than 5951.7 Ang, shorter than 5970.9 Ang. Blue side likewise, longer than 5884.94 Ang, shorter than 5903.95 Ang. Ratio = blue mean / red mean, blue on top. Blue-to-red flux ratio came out 0.94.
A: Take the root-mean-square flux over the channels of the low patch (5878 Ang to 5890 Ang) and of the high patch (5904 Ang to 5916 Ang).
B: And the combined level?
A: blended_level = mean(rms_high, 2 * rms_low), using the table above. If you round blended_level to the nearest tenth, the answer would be 14.1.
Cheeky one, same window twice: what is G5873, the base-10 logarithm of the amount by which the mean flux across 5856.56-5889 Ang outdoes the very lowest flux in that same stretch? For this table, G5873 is 0.51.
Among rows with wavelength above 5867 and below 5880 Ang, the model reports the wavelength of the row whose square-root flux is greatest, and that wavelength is 5873.44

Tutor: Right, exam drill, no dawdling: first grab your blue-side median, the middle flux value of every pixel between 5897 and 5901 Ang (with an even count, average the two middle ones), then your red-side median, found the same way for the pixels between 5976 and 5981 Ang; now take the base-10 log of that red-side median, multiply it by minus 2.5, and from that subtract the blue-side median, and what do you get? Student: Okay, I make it -11.2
